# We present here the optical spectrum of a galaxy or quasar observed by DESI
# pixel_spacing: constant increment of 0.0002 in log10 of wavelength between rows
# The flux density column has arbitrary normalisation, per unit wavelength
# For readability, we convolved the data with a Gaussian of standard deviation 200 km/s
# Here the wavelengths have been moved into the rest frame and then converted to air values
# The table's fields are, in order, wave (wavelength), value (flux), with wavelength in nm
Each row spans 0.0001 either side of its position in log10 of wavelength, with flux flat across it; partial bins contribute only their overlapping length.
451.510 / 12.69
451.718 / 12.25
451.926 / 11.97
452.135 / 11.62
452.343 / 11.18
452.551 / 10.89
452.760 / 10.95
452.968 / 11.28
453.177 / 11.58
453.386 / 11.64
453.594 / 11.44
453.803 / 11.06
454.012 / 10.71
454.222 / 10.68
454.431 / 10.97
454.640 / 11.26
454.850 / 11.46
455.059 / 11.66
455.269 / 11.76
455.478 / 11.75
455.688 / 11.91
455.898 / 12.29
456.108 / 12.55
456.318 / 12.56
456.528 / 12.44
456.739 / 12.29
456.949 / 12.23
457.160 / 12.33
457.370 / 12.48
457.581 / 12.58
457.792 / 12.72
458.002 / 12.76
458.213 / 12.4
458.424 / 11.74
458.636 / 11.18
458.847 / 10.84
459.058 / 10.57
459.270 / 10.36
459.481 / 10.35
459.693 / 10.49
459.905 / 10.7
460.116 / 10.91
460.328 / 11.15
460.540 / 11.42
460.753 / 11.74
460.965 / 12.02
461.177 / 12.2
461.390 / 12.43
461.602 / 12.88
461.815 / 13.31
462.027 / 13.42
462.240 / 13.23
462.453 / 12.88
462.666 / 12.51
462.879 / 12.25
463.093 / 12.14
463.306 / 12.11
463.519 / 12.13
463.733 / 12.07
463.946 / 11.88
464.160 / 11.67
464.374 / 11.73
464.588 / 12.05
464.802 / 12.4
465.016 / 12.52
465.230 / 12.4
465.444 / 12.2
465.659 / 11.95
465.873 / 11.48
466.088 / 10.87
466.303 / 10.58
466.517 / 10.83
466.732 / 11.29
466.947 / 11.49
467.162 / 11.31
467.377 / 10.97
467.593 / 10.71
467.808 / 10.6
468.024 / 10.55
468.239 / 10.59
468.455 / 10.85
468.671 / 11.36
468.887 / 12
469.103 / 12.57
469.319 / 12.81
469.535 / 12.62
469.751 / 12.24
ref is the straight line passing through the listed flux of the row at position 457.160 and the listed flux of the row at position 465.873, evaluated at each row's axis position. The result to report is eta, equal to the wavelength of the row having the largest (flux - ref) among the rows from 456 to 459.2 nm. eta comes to 458.002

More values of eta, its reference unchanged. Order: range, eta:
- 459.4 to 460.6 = 460.540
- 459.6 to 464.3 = 462.027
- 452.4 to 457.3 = 456.318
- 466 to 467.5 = 466.947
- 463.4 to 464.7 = 464.588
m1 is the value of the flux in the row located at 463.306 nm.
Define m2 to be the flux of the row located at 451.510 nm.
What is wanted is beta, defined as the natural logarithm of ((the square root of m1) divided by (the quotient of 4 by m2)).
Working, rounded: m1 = 12.11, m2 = 12.69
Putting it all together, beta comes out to 2.40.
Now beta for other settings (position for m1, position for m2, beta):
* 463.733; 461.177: 2.36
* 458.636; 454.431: 2.22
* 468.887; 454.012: 2.23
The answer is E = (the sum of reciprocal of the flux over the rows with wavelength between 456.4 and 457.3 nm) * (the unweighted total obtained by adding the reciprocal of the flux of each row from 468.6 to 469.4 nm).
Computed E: 0.107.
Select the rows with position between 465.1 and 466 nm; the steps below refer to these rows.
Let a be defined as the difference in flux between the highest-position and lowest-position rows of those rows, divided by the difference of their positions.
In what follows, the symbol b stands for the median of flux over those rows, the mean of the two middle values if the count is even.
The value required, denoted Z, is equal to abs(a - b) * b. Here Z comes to 163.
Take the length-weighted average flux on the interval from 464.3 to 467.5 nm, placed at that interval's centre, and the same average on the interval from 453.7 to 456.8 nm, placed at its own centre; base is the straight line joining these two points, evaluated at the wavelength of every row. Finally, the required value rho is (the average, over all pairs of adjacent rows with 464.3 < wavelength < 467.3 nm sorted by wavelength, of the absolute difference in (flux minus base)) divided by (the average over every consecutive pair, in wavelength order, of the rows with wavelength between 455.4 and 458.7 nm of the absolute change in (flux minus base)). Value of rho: 1.35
